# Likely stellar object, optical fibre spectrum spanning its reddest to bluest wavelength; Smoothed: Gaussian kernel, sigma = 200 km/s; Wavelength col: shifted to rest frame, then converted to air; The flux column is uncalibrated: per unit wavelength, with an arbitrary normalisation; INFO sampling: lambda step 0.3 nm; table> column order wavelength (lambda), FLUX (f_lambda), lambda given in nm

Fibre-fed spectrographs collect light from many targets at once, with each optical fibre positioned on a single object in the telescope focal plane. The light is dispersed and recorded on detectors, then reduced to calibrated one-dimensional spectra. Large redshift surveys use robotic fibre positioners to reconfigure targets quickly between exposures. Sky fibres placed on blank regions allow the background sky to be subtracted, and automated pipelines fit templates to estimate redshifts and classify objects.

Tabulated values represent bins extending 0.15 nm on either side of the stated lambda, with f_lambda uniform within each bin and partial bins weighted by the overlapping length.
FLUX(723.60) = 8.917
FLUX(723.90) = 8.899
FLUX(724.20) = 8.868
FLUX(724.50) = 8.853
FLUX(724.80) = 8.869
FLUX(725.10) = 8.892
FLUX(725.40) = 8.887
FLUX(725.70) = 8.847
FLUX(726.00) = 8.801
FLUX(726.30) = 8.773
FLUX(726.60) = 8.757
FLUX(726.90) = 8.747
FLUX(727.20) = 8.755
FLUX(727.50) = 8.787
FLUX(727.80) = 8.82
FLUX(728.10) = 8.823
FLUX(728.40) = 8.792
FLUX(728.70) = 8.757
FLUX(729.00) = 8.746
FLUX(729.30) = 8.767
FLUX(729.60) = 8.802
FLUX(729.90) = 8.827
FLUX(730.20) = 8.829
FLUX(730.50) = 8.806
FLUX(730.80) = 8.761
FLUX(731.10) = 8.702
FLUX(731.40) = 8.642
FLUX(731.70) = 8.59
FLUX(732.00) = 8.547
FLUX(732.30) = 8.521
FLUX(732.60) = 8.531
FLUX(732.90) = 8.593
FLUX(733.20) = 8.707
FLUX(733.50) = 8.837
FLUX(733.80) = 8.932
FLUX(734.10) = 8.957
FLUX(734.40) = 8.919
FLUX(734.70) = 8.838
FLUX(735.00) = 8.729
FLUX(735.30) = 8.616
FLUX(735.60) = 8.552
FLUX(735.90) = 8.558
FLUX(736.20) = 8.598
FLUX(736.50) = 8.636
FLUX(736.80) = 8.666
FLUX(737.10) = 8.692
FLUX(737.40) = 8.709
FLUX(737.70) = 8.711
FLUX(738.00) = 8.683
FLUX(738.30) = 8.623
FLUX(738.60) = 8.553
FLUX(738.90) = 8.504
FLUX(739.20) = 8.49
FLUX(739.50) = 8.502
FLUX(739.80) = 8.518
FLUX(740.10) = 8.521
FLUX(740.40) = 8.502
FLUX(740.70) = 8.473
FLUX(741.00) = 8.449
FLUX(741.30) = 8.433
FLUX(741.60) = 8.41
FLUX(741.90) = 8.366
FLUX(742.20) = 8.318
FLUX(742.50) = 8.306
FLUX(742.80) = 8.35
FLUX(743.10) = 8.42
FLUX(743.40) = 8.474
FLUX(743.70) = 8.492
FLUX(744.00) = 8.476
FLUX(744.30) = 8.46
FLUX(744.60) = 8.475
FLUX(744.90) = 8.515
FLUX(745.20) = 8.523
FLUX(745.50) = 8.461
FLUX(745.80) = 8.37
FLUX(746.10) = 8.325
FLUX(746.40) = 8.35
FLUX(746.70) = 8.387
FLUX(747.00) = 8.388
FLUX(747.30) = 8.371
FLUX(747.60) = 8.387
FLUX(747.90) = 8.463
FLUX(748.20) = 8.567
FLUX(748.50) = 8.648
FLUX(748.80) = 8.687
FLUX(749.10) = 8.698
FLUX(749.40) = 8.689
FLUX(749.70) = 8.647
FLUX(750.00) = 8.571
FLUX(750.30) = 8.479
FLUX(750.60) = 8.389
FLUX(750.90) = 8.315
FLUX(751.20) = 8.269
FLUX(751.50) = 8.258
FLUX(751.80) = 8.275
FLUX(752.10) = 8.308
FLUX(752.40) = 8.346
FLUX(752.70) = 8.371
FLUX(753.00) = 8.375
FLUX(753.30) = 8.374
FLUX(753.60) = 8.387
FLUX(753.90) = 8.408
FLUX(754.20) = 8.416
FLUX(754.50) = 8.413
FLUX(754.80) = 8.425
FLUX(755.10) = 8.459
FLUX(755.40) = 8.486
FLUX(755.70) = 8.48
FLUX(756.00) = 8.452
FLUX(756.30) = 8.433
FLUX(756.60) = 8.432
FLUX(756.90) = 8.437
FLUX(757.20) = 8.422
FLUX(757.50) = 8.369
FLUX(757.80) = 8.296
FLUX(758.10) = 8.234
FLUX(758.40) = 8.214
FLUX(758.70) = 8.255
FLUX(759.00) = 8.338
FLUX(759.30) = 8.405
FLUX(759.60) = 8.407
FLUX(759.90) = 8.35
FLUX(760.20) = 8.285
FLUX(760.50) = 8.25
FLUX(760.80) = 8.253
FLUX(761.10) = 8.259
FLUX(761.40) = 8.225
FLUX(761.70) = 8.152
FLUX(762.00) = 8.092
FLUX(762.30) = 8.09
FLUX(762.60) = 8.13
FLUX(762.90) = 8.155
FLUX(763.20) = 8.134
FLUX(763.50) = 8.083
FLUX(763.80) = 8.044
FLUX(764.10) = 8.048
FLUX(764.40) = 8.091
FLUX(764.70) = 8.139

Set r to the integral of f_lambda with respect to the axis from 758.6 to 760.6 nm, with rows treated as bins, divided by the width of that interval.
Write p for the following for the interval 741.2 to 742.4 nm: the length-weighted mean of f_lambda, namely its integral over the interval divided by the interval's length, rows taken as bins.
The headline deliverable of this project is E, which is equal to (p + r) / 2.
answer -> 8.35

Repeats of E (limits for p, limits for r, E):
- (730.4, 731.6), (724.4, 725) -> 8.79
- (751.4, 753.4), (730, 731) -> 8.56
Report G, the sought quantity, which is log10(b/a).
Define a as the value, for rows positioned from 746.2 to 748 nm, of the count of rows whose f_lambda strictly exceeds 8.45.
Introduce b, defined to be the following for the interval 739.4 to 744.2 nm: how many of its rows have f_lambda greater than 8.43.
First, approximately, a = 1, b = 10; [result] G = 1.0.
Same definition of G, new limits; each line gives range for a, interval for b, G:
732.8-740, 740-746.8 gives -0.3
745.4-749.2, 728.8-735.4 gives 0.6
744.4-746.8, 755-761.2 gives 0.2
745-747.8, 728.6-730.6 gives 0.5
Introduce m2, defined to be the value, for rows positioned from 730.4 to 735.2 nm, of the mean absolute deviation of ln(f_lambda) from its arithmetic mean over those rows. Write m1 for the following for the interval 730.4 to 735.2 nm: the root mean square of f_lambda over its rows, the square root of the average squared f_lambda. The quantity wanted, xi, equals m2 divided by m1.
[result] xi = 0.0016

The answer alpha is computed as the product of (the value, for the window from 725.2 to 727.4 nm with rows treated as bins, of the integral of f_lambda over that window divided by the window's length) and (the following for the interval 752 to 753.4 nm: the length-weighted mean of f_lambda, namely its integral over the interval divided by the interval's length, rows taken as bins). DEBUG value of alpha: 73.5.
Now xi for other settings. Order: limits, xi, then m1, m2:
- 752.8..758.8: 0.0009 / 8.39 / 0.007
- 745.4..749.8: 0.0018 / 8.50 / 0.015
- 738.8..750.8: 0.0011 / 8.47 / 0.009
